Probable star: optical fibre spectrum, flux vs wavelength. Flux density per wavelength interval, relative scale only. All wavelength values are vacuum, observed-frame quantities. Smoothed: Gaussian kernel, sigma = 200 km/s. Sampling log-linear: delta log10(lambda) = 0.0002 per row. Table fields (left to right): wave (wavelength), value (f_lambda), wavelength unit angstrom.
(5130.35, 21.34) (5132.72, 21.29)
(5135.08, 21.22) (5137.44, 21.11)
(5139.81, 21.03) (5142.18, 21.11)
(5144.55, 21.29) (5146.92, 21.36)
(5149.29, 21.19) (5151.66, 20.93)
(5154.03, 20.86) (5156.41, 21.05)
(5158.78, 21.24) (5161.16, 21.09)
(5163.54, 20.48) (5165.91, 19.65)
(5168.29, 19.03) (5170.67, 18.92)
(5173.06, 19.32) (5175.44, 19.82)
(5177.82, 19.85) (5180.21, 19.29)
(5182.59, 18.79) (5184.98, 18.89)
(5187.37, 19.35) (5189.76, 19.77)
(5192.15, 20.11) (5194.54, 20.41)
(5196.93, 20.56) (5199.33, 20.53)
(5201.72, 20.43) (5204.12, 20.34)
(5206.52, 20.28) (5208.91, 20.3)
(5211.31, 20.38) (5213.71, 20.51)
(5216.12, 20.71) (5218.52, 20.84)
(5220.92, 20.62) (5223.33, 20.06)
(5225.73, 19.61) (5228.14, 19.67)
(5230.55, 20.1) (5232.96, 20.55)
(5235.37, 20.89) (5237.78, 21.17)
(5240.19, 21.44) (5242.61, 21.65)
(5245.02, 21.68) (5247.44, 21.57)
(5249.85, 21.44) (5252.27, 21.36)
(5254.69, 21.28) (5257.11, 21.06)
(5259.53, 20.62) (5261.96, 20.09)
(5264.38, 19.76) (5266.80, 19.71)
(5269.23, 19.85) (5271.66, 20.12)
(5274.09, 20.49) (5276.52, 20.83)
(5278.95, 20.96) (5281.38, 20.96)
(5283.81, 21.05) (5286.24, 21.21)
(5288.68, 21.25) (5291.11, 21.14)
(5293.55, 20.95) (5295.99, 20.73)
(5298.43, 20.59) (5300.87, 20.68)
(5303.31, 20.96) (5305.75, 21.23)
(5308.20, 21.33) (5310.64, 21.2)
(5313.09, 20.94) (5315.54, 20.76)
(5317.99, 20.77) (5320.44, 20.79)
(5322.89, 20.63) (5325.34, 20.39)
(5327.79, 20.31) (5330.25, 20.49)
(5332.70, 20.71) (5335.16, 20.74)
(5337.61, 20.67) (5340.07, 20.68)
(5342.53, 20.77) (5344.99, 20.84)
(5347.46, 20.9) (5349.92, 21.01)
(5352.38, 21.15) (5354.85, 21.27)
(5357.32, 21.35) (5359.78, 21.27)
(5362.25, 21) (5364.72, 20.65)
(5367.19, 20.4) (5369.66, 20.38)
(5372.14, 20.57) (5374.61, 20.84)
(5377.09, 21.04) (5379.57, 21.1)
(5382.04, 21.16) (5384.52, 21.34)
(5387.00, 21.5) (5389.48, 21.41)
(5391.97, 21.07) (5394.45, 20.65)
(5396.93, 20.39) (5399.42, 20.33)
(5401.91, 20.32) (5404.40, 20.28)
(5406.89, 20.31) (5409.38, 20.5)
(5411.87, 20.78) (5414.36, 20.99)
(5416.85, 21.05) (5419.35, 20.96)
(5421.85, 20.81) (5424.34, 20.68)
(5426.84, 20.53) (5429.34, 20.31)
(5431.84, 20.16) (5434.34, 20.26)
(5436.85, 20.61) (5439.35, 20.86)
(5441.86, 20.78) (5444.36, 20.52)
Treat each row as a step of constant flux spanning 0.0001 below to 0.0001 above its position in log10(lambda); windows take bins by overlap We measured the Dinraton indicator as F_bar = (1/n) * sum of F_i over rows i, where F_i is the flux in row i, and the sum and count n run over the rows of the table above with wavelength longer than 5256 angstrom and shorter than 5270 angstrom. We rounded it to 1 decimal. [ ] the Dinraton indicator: 20.2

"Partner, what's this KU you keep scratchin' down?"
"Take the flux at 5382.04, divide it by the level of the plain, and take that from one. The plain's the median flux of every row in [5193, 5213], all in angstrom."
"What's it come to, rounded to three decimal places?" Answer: -0.038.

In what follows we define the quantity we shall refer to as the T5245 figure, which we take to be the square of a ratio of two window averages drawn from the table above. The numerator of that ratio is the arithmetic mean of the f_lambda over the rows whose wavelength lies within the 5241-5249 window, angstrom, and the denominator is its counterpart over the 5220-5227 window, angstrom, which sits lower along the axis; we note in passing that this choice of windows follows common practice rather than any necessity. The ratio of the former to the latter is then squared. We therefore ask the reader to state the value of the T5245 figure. 1.16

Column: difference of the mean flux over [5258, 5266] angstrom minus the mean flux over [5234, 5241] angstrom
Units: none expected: -1.0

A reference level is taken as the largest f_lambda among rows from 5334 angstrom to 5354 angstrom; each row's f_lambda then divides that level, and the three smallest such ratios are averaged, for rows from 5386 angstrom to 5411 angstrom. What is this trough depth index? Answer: 0.99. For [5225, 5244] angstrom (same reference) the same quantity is 0.99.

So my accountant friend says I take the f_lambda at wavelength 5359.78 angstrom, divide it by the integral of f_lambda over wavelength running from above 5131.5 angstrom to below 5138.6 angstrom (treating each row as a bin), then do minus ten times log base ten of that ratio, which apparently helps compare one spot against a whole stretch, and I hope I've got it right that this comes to 8.5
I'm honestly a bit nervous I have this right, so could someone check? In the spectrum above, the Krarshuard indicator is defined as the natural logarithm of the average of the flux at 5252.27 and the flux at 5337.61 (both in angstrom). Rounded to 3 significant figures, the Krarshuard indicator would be 3.05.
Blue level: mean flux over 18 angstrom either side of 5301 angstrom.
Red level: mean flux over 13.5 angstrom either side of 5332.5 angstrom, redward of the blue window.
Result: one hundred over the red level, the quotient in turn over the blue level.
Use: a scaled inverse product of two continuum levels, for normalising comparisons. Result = 0.231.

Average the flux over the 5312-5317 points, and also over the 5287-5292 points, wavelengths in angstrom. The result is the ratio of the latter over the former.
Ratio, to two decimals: 1.02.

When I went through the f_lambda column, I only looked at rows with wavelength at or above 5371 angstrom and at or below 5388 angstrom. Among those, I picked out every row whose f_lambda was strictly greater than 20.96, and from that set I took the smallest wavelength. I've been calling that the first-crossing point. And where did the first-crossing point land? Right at 5377.09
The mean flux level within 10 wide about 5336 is 20.7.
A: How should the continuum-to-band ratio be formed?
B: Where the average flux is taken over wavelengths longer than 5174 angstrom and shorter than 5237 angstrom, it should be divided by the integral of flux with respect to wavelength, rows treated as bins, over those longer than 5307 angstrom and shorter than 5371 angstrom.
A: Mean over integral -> 0.0151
